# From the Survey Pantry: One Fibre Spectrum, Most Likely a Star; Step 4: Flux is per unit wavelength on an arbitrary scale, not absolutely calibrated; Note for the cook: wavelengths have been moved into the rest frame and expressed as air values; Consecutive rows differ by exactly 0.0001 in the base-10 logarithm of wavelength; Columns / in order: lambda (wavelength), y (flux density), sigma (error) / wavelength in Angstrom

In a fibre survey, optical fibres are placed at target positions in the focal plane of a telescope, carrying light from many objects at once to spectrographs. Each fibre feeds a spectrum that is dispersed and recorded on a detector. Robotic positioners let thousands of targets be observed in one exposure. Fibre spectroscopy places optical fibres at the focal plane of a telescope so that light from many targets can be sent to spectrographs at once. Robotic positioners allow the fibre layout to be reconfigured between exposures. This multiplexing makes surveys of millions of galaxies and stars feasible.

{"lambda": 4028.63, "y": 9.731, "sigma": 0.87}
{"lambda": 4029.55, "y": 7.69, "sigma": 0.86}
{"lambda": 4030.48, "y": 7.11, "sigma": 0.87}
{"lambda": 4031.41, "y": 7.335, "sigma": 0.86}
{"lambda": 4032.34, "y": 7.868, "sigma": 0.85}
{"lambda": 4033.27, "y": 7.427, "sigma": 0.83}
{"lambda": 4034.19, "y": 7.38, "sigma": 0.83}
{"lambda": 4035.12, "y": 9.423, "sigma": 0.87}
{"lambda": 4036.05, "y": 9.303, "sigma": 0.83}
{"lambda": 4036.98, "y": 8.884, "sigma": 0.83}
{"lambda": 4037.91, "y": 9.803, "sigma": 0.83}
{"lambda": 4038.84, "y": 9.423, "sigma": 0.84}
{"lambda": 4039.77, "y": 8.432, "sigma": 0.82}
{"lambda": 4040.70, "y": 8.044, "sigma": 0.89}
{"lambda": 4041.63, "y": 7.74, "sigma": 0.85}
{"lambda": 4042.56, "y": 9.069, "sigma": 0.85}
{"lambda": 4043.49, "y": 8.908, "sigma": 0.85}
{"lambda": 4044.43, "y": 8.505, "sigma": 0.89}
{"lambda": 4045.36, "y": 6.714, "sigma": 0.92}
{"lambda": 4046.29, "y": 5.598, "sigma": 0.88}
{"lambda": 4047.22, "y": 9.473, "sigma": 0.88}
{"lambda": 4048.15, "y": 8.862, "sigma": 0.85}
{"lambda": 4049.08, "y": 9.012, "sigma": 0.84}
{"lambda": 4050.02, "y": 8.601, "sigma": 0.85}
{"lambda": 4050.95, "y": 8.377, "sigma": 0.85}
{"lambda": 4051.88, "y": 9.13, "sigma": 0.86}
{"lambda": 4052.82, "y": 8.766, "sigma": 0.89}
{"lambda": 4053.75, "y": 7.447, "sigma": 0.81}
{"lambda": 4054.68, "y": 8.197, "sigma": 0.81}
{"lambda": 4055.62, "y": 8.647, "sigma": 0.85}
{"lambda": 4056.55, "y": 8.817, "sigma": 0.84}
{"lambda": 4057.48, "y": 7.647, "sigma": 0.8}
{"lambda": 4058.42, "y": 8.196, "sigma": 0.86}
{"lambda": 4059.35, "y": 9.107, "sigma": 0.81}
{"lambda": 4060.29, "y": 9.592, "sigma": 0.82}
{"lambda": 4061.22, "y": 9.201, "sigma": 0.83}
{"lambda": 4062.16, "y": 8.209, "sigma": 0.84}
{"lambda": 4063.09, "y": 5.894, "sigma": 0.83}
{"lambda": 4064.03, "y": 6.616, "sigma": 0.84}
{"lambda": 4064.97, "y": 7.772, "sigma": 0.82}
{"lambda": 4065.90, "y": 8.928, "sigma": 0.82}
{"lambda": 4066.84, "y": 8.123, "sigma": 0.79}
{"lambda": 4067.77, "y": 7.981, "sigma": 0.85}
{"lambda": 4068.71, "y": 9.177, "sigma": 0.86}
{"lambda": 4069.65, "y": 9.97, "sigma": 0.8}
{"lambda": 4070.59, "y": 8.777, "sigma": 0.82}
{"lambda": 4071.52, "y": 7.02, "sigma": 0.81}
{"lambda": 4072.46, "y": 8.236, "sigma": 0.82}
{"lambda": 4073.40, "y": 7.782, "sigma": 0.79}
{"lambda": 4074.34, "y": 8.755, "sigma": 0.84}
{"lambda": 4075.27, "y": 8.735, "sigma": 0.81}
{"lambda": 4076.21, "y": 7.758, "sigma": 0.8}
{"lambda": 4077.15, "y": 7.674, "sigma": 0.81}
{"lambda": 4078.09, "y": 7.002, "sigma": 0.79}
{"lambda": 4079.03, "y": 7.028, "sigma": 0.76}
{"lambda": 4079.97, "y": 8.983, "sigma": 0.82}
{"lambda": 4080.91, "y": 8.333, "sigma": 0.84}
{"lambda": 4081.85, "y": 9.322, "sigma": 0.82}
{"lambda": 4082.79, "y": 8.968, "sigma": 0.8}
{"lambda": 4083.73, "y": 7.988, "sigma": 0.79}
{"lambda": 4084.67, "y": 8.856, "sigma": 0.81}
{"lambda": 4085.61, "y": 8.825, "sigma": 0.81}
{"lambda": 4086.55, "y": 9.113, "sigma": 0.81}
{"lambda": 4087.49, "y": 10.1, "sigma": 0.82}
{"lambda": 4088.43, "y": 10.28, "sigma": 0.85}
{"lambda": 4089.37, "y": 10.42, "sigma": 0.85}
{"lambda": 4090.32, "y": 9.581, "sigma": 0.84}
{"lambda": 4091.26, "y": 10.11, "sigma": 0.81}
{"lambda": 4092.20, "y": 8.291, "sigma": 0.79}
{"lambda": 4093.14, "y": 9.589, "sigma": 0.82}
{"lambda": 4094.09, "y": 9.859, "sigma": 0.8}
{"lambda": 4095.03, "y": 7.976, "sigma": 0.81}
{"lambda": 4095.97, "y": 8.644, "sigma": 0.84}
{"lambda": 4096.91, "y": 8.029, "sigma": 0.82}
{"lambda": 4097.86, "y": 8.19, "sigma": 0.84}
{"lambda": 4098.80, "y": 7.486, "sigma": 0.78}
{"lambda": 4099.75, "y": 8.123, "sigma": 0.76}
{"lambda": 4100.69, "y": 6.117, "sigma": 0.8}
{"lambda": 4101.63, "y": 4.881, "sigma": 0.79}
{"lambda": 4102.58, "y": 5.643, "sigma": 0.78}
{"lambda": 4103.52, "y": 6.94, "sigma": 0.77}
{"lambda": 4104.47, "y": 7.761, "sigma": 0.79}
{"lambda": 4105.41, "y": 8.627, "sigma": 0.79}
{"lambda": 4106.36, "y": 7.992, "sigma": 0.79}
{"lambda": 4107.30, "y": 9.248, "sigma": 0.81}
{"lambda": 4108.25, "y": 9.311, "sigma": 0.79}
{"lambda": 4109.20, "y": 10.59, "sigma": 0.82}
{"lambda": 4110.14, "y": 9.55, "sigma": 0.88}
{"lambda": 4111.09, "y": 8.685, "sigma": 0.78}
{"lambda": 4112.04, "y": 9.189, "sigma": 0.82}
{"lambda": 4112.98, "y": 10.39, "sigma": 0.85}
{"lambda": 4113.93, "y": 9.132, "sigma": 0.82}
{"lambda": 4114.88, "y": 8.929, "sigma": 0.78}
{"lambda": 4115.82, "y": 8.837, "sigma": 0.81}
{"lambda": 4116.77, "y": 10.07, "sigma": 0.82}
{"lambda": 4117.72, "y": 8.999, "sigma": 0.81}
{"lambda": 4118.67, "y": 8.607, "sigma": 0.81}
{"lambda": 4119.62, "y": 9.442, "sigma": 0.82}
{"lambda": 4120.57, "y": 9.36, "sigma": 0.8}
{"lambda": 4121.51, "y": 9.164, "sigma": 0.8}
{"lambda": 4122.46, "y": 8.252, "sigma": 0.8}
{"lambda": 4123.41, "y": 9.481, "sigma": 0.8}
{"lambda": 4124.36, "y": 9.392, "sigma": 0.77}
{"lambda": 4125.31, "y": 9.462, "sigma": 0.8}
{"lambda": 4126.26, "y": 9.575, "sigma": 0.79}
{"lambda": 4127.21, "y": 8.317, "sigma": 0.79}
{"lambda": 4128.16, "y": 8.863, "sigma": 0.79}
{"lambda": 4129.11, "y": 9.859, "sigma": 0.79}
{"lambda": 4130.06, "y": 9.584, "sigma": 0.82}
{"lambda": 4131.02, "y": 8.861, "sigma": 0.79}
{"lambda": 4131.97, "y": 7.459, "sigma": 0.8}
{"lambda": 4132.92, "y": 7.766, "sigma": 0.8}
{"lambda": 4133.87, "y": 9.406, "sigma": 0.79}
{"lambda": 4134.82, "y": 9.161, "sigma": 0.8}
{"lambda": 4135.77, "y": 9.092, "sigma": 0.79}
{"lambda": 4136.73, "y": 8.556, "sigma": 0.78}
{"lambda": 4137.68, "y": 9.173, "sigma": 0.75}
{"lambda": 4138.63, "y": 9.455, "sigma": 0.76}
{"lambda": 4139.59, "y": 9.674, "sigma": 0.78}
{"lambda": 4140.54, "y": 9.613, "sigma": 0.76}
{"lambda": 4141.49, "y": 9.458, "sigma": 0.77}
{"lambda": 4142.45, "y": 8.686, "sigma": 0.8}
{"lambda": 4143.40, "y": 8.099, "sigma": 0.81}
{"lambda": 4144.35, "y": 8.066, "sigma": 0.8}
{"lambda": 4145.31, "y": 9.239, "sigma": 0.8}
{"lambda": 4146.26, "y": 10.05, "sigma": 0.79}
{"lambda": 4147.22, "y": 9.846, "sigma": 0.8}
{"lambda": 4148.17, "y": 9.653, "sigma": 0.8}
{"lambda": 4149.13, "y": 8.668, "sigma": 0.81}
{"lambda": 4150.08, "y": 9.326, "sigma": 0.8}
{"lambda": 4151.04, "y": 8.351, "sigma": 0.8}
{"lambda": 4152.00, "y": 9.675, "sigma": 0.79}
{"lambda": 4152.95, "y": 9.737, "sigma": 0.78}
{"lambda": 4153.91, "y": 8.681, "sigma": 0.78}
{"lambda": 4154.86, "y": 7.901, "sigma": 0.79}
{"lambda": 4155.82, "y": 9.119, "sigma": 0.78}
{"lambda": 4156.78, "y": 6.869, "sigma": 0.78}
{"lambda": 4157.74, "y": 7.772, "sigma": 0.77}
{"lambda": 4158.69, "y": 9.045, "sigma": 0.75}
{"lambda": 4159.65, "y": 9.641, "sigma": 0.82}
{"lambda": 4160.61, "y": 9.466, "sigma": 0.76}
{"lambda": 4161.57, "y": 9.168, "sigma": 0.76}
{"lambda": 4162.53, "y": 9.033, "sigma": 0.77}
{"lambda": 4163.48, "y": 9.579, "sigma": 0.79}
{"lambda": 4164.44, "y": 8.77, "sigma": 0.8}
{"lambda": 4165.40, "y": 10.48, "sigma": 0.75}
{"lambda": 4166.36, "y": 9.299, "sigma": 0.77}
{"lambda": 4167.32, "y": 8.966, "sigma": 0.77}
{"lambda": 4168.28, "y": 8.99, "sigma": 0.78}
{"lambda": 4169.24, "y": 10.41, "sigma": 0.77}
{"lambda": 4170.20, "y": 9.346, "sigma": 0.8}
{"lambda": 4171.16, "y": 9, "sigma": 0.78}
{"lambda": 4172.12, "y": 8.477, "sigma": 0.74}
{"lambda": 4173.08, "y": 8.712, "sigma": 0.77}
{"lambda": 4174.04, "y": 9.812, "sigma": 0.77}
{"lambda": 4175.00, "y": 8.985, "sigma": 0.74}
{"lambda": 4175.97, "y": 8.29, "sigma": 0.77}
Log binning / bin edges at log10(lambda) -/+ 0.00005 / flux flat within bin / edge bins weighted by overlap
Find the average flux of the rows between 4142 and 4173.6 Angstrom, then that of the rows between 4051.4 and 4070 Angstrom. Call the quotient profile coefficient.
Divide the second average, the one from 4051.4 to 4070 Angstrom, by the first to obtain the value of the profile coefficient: 0.93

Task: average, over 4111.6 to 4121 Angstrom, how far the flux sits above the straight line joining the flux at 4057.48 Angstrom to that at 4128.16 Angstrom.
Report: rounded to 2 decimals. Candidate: 0.64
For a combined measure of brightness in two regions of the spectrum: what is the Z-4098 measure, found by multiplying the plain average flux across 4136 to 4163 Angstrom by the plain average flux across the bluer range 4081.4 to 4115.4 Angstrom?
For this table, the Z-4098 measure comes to 78.2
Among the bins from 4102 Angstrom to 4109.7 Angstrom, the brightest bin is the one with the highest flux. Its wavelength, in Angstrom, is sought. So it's 4109.20 Angstrom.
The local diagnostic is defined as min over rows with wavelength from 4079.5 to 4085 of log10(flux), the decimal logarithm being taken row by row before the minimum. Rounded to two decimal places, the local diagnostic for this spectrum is 0.90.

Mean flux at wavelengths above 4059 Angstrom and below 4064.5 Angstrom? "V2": 8.1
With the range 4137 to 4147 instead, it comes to 9.2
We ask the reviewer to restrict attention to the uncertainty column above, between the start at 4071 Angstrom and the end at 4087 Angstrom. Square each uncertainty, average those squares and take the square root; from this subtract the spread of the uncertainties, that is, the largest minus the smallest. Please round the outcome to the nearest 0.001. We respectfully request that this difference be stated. 0.728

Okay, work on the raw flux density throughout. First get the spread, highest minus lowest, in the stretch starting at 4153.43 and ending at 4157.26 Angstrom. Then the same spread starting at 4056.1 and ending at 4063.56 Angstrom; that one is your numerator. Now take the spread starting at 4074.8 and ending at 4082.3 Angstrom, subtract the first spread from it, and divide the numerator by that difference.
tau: 53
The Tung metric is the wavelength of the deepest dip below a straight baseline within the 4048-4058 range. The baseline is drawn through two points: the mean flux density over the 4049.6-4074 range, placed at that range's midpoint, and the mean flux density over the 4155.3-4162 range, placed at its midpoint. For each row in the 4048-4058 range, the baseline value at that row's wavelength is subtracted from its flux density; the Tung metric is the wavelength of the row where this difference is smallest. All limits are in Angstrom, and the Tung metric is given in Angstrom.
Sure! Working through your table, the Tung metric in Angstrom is 4053.75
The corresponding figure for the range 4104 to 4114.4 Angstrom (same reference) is 4104.47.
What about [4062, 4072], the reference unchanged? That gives 4063.09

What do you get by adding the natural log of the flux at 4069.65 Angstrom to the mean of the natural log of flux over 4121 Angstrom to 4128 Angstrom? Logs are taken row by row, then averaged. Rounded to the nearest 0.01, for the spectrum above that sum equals 4.51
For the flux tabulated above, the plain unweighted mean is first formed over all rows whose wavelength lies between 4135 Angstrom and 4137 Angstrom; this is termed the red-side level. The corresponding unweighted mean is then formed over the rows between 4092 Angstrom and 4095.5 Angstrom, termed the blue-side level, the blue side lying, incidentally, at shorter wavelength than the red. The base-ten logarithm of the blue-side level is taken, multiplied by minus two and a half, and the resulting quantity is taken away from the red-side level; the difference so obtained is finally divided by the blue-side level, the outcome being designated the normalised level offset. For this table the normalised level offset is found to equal 1.25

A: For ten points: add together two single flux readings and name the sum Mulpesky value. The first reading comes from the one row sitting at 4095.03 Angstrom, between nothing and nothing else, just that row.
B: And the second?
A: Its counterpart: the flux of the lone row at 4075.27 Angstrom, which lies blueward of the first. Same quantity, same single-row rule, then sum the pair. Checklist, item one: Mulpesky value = 16.7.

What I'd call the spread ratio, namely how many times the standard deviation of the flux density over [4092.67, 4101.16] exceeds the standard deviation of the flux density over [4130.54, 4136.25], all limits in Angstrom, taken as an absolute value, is 1.4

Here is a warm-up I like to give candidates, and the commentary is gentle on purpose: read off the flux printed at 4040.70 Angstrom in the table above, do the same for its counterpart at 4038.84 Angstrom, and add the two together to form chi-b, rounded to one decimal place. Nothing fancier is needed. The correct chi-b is 17.5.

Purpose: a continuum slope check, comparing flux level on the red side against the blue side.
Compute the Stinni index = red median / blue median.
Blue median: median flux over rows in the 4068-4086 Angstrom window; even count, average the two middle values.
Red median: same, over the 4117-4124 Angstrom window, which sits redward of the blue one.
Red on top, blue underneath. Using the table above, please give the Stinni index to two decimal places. 1.05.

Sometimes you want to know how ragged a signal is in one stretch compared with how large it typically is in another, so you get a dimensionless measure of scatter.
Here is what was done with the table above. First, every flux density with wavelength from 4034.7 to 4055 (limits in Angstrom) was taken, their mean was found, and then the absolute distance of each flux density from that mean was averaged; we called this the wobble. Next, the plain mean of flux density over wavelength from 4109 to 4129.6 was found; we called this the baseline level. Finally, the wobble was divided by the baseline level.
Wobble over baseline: 0.076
